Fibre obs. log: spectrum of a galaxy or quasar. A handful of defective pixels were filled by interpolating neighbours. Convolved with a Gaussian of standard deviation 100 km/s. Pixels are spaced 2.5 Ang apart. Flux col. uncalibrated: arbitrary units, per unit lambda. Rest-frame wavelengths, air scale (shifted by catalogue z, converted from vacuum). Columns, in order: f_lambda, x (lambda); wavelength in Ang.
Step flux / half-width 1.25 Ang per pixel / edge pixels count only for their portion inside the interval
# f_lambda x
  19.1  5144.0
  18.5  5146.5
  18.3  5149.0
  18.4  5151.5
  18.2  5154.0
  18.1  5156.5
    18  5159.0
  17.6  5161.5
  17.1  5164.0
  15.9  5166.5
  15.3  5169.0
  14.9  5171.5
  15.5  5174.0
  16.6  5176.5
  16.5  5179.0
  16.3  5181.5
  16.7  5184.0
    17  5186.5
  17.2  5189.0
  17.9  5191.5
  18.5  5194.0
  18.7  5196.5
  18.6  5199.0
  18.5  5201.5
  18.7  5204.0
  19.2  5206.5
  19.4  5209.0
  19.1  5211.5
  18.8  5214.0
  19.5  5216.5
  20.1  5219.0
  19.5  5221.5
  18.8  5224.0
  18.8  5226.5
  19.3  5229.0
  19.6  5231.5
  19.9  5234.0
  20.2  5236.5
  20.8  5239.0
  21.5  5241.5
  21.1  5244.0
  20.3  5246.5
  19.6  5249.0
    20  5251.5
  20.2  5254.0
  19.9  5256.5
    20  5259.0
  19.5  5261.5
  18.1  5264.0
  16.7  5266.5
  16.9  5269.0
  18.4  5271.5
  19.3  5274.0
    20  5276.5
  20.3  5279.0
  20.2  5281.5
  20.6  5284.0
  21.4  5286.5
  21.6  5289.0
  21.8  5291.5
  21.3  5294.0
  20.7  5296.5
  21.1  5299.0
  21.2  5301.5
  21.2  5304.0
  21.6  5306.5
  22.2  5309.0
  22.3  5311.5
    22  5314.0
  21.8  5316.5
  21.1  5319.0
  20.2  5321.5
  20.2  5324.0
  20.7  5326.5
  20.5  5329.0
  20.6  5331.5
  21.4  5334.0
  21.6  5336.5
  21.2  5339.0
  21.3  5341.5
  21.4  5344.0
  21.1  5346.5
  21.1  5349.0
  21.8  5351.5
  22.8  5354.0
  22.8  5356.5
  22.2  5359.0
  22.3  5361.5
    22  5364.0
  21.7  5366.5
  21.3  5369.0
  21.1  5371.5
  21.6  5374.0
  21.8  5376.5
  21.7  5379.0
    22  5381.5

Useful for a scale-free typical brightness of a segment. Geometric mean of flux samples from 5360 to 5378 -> 21.7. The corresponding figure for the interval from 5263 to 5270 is 17.2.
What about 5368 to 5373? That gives 21.2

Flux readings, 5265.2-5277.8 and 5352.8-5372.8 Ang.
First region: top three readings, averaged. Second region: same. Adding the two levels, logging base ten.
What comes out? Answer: 1.62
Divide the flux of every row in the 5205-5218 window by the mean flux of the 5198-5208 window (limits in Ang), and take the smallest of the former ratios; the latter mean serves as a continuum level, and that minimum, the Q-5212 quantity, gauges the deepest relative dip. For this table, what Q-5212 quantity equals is 1.00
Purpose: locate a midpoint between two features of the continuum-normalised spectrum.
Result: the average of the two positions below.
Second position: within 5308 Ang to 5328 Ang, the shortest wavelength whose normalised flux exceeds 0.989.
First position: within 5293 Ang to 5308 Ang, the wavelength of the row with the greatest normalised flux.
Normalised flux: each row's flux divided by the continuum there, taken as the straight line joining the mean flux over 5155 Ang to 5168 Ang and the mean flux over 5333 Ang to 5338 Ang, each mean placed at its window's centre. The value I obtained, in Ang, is 5301.5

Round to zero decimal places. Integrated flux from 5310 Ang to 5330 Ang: 422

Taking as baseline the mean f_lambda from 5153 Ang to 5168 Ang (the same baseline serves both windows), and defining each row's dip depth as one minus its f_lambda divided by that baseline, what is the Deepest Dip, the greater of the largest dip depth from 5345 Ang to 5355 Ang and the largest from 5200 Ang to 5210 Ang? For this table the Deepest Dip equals -0.06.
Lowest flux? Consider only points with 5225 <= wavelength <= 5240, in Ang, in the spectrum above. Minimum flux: 18.8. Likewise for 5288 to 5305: 20.7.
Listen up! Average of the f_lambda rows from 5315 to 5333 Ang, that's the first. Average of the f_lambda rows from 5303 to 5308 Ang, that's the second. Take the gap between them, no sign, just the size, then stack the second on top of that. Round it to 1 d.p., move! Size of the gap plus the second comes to 22.1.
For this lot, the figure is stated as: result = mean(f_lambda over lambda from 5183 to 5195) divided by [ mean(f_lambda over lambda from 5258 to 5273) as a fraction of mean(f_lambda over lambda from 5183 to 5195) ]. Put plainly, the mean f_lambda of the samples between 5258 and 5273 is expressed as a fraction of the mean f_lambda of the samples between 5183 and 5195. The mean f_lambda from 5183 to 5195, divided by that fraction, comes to 16.7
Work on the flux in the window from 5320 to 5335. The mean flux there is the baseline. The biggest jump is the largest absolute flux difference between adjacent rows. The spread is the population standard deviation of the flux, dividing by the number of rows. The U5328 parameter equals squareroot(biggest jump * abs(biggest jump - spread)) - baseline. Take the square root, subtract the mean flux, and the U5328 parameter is -20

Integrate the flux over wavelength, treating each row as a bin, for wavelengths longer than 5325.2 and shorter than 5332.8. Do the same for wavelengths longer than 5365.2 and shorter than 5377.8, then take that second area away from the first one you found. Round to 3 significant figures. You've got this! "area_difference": -114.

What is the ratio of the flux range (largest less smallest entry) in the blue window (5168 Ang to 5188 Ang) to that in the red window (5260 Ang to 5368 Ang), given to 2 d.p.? 0.34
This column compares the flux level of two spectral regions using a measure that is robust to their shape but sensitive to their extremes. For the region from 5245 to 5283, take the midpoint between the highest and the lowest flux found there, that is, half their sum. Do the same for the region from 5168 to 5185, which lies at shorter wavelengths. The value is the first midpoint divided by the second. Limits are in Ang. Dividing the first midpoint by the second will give 1.17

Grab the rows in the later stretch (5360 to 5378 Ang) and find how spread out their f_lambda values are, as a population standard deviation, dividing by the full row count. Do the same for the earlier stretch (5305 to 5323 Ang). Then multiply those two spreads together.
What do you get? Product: 0.26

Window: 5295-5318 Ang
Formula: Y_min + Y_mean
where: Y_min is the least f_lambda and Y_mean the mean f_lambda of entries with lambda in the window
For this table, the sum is 42.3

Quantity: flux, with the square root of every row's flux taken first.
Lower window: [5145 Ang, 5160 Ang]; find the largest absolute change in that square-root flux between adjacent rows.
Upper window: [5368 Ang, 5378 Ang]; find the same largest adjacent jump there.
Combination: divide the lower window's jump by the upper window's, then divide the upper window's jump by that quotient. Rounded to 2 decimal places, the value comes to 0.13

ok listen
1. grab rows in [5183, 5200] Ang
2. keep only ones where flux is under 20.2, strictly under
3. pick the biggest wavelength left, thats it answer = 5199.0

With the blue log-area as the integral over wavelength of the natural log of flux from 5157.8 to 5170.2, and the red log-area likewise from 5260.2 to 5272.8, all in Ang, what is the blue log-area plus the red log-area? 71.3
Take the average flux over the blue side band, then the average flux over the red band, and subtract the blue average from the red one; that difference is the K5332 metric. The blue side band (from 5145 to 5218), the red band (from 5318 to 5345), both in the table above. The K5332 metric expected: 3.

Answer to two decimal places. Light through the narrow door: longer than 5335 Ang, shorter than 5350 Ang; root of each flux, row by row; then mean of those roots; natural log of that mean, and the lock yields 1.53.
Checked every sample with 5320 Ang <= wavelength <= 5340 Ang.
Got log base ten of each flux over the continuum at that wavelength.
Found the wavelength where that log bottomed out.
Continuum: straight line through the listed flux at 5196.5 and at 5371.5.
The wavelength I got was 5324.0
